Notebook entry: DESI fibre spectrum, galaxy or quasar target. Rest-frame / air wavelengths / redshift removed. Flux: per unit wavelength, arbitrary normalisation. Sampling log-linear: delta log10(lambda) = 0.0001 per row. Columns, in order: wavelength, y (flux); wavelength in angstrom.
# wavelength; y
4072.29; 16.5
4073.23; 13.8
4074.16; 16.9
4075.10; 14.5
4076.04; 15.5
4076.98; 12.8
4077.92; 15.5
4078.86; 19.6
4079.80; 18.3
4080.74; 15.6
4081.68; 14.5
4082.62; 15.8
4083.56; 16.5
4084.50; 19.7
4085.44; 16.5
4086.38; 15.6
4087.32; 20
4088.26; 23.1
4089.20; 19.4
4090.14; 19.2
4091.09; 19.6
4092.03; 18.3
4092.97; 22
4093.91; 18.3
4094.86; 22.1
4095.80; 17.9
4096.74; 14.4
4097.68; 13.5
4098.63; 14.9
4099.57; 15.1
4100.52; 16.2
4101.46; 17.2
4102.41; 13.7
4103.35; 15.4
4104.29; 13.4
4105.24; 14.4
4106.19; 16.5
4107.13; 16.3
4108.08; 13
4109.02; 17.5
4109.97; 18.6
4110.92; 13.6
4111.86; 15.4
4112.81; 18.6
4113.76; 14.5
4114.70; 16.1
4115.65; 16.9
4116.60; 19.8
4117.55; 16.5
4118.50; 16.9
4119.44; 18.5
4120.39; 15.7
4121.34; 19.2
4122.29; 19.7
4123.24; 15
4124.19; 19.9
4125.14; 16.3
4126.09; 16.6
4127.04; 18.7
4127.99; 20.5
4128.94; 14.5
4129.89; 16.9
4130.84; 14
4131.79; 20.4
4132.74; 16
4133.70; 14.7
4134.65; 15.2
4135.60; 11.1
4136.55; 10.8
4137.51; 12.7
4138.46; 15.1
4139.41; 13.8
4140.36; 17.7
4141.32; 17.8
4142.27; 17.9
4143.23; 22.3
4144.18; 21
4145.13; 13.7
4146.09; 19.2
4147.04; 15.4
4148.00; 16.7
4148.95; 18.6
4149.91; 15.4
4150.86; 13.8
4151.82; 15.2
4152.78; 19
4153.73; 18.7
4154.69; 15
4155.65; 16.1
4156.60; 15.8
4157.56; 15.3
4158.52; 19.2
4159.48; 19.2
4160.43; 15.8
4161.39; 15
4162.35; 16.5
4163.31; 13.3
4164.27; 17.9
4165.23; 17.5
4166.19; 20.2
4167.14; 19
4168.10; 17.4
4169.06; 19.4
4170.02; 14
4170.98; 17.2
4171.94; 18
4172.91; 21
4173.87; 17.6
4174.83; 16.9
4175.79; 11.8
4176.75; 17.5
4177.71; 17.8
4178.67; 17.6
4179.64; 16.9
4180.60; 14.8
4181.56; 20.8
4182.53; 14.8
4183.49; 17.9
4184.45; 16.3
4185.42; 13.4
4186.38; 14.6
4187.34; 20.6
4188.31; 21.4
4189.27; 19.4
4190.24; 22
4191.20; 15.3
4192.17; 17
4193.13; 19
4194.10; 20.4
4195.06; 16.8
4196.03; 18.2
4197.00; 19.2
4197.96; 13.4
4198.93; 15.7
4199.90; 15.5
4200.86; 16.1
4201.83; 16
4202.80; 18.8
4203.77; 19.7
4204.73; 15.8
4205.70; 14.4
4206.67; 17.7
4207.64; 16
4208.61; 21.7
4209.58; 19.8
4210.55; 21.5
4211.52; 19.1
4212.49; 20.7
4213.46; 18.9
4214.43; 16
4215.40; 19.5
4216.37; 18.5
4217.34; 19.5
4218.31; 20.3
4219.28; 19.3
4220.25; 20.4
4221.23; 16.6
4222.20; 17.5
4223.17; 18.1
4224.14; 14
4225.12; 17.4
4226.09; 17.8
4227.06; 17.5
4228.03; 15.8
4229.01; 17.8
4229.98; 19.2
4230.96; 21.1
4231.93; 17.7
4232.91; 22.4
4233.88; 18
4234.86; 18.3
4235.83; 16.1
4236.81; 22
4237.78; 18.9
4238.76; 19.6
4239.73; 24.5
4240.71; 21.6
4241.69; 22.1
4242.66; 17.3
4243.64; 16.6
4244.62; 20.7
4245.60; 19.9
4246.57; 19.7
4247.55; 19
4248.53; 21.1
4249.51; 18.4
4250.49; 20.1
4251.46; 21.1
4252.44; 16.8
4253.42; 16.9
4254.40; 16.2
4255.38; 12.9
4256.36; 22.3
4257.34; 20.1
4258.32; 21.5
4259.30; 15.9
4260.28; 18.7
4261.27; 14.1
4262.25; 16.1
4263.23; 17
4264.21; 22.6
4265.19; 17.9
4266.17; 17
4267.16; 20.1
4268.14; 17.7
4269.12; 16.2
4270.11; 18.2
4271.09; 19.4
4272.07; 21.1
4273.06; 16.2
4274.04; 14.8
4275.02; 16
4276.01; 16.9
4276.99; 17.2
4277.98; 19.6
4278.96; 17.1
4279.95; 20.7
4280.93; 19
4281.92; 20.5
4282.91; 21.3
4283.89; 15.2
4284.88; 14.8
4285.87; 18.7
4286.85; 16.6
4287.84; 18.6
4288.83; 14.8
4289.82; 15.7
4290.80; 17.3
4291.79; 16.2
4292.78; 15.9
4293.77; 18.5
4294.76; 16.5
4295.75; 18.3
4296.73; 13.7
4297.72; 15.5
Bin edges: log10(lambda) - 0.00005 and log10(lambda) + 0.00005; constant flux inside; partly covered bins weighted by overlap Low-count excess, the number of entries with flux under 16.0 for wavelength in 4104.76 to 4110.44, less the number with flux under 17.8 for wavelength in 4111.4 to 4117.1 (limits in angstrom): -2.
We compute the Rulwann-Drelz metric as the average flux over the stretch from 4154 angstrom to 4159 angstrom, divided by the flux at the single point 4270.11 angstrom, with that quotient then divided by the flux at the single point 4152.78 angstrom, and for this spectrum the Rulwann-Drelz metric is 0.047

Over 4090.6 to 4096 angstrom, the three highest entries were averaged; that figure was 21.2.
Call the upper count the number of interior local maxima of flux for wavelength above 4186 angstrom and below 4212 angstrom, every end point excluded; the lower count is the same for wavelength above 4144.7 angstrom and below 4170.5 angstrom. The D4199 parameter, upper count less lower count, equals 2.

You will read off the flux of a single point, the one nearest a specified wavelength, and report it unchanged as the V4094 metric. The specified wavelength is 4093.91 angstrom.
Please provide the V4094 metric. 18.3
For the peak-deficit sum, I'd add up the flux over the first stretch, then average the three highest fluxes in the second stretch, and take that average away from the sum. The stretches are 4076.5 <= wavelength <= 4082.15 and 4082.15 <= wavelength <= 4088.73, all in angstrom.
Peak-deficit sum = 75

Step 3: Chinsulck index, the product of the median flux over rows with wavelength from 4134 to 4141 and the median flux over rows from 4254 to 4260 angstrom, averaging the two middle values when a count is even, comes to 250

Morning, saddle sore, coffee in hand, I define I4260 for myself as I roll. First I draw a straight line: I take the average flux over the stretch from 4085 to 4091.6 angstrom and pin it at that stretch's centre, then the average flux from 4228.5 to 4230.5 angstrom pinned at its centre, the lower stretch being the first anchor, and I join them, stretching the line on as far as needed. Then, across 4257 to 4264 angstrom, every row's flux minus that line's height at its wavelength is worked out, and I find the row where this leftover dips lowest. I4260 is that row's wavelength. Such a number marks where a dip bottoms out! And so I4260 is 4261.27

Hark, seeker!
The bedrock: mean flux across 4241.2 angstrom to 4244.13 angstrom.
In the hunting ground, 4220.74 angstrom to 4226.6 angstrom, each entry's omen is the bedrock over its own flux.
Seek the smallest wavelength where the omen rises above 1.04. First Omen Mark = 4221.23 angstrom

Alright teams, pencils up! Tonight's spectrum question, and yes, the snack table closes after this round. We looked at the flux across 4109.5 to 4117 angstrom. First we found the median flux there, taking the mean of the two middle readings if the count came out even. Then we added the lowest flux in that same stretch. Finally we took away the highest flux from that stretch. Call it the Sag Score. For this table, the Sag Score 10.3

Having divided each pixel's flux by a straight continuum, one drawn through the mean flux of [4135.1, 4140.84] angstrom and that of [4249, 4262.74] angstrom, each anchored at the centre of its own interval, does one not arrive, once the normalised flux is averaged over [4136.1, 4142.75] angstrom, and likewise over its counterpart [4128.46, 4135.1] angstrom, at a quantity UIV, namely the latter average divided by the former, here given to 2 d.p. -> 1.08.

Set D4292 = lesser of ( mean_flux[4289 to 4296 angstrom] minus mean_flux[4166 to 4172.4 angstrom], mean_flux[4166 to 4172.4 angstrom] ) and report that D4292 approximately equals -1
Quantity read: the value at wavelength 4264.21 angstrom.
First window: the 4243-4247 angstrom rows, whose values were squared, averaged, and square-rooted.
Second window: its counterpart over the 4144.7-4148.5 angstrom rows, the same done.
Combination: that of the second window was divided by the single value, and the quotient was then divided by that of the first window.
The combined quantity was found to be 0.038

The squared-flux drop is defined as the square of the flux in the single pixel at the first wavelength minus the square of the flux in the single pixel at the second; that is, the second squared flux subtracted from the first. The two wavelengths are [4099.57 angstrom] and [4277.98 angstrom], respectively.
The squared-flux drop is -156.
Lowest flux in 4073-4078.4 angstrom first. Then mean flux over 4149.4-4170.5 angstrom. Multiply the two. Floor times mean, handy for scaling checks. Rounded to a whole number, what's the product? 215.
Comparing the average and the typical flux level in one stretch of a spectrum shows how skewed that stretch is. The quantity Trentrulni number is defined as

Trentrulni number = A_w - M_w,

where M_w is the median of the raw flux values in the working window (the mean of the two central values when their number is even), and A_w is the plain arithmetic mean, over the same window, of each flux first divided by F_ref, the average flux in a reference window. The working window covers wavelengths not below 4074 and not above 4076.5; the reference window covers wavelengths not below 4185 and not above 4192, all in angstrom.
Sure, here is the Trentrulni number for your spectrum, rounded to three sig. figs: -14.6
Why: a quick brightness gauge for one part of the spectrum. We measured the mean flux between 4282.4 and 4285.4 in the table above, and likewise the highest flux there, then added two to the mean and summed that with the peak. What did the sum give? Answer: 40.4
